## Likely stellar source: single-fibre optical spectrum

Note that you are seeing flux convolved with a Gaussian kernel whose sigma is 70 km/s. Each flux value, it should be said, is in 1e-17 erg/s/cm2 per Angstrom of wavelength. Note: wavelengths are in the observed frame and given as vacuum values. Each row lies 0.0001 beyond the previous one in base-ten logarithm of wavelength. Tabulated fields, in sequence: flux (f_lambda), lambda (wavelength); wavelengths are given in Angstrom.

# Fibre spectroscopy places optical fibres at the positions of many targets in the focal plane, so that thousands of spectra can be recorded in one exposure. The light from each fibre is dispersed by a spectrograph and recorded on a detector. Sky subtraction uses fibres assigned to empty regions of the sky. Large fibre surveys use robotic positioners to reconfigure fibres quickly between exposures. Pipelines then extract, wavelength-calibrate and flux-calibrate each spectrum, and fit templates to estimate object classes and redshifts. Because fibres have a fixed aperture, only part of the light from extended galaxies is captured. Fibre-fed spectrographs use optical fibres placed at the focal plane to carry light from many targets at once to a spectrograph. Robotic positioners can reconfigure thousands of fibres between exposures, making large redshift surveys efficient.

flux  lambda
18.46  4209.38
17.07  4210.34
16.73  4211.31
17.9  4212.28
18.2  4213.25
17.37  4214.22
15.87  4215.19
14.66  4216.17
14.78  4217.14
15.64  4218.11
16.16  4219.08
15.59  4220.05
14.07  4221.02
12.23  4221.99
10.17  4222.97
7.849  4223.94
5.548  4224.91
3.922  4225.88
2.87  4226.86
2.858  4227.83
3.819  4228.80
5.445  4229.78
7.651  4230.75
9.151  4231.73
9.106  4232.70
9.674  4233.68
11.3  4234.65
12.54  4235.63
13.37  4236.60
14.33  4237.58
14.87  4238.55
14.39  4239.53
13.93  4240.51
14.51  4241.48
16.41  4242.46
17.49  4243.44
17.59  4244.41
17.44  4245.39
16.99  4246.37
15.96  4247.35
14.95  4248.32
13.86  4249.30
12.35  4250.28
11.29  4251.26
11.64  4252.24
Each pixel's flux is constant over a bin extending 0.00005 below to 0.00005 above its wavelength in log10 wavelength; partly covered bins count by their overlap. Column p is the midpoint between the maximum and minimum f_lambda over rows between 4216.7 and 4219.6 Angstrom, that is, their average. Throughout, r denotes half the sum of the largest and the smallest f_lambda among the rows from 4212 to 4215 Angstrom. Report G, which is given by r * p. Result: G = 275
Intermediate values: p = 15.5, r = 18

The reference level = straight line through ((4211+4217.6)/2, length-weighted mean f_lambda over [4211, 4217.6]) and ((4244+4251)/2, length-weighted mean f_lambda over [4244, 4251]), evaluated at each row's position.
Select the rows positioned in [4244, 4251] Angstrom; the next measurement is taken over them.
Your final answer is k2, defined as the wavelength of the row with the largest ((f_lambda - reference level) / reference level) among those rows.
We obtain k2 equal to 4244.41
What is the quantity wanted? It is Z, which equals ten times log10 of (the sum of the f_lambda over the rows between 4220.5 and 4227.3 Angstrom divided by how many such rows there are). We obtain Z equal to 9.1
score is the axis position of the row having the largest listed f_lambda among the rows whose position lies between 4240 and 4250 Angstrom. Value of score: 4244.41 Angstrom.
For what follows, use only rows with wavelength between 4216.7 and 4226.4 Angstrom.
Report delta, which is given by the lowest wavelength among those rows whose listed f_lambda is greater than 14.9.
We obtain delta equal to 4218.11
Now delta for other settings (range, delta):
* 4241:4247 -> 4242.46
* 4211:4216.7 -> 4211.31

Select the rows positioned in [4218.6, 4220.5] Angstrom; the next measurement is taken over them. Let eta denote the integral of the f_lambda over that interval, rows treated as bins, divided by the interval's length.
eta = 15.9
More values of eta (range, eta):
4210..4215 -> 17.4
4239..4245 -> 15.7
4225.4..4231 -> 4.3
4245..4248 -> 16.7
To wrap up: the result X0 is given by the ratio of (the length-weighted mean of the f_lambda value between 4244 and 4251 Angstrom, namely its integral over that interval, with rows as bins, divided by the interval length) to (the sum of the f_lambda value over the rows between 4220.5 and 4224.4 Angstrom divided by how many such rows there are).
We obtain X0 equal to 1.39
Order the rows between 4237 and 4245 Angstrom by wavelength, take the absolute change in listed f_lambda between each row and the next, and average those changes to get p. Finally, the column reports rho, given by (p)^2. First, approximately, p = 0.7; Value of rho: 0.5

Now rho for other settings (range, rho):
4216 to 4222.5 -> 0.8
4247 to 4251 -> 1.4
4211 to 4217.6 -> 0.7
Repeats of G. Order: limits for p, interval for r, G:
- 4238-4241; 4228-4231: 83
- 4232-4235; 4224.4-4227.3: 43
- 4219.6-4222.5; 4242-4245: 236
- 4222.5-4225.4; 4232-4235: 80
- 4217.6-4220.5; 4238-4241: 229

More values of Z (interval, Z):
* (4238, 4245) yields 11.9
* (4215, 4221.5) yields 11.8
